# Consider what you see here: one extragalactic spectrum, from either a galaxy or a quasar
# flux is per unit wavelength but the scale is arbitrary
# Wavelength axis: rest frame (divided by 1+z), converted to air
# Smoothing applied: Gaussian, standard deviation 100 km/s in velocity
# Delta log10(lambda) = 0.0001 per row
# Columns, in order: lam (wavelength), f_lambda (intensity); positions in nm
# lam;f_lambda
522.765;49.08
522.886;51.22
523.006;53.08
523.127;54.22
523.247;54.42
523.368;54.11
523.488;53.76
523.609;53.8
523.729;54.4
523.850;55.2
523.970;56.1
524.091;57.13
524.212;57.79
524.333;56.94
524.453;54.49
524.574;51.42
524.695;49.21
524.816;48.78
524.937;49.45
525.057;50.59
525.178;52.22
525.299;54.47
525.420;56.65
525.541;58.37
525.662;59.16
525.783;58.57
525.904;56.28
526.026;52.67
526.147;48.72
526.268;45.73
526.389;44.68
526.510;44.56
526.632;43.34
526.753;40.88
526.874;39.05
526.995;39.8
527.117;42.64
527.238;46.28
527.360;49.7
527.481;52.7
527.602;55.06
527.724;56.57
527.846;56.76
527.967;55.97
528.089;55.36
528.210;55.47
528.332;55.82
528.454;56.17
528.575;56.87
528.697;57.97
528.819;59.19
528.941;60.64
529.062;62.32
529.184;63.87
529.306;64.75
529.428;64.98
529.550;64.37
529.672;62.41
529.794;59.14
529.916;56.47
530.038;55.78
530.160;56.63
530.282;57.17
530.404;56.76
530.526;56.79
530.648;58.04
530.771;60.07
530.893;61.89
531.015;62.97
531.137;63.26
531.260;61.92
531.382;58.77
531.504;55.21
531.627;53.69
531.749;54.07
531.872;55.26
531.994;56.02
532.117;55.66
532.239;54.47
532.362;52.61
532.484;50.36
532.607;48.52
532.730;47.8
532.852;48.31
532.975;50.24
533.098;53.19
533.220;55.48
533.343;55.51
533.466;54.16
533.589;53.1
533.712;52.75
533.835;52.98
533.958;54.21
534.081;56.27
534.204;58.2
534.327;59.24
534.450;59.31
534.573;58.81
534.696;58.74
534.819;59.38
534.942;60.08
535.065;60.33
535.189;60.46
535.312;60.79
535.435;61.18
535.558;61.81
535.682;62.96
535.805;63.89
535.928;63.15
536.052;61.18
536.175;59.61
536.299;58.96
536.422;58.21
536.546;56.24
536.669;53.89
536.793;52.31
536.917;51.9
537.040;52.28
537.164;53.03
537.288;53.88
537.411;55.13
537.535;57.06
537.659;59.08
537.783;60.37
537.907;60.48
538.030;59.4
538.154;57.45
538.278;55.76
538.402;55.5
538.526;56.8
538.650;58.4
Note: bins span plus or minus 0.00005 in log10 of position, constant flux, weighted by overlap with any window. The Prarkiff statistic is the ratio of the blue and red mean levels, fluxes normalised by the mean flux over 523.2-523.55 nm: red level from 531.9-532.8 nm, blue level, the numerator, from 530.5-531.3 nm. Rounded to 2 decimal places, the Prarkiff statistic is 1.16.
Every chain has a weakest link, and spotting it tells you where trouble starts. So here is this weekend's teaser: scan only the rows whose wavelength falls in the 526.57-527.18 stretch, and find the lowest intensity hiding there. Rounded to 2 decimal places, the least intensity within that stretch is 39.05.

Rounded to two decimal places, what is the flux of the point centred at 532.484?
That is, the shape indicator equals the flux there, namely 50.36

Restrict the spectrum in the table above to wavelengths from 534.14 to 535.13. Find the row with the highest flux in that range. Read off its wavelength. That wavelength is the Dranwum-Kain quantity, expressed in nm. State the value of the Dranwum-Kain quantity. 535.065 nm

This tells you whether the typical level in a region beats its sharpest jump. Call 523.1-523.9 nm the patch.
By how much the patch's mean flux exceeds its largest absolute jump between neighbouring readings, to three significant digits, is 53.5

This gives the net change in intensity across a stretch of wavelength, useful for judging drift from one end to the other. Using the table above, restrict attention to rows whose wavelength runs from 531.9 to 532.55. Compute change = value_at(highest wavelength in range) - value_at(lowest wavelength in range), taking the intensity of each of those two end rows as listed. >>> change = -6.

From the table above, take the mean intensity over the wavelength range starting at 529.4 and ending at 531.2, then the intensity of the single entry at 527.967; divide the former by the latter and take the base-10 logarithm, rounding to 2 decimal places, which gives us 0.03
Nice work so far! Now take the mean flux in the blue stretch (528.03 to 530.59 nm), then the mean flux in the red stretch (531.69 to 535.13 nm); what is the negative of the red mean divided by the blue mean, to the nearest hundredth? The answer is -0.93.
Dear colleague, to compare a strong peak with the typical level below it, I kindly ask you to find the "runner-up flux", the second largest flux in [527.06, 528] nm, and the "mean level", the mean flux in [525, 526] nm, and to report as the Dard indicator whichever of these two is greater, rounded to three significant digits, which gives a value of 56.6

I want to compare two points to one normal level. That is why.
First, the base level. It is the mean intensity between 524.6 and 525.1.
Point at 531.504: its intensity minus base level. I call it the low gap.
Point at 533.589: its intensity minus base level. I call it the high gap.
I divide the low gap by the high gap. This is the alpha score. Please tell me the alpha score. 1.6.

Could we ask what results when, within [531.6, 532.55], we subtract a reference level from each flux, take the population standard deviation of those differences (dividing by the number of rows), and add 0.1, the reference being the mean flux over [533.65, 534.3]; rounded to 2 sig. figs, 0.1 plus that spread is 1.8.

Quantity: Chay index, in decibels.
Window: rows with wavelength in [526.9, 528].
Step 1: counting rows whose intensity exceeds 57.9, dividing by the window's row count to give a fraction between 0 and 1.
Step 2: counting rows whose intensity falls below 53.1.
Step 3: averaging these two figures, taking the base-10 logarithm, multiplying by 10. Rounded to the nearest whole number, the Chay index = 4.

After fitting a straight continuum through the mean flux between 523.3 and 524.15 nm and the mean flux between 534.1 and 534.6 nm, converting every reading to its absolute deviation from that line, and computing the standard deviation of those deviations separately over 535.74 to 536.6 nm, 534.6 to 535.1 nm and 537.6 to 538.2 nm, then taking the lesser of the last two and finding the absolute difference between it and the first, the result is 1.1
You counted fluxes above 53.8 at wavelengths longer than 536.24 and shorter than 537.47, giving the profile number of 6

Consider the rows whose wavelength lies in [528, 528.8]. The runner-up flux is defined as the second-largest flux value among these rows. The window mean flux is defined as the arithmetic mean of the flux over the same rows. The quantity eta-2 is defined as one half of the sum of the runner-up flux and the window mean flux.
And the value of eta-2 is 57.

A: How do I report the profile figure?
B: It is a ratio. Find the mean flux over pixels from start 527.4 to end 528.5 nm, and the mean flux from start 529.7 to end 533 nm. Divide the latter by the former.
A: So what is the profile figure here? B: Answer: 1.01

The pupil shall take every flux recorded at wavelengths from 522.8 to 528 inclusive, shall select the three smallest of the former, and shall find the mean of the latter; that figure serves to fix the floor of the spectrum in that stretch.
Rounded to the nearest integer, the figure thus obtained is 40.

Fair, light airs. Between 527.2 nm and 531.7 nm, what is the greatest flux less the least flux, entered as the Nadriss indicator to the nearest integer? 19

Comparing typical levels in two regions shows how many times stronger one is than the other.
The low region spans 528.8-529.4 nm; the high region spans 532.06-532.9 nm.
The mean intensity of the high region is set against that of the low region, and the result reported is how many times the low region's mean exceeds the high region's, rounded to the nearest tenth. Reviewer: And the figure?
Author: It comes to 1.2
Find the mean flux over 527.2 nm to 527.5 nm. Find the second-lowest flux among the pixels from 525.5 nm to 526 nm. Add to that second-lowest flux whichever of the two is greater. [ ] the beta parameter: 117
